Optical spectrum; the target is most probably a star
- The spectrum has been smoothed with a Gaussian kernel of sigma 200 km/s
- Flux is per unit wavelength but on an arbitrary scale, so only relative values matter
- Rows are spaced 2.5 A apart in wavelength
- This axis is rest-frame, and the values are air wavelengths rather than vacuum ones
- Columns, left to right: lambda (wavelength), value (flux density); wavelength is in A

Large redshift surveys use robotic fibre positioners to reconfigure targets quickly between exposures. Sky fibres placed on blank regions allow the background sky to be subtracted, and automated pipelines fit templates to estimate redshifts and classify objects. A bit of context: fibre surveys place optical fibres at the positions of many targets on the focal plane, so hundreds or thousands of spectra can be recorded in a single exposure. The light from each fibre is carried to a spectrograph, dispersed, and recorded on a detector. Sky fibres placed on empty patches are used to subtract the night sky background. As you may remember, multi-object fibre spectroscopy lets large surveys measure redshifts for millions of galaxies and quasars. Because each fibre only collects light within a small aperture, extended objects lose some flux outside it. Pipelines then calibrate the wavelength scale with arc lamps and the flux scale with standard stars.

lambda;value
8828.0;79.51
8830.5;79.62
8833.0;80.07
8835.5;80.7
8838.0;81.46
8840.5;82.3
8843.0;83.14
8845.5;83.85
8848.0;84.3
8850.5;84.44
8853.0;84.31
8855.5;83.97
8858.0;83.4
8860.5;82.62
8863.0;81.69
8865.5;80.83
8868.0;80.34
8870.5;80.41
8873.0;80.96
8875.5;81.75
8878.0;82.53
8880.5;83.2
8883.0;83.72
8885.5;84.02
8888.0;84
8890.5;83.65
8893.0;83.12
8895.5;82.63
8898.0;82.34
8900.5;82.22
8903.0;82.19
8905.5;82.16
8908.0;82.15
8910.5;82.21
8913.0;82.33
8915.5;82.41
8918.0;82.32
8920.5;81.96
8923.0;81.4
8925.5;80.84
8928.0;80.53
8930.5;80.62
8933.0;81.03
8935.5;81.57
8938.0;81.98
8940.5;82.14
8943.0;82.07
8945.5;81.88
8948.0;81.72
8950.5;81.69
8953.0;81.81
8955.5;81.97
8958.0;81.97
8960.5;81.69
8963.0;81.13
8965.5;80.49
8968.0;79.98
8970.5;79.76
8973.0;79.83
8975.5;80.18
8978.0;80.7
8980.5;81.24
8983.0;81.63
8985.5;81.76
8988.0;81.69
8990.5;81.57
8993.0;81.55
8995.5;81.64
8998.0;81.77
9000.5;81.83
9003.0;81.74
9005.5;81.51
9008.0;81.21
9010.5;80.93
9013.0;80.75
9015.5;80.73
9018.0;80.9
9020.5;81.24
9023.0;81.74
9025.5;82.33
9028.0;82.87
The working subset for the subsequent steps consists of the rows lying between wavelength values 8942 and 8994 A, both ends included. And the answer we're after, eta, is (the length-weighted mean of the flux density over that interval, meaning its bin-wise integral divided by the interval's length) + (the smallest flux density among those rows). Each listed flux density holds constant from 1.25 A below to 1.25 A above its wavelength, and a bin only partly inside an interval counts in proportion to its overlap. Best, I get 161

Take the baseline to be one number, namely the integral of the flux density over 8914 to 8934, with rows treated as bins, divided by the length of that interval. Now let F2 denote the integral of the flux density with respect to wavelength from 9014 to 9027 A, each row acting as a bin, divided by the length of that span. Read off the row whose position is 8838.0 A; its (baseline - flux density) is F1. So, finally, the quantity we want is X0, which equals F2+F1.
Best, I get 81.35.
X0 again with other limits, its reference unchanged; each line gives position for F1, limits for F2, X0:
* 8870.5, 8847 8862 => 84.79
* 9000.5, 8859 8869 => 81.02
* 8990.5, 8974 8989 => 81.00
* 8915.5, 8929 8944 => 80.54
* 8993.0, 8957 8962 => 81.64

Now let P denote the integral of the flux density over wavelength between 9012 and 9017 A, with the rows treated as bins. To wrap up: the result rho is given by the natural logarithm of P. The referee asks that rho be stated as 6.0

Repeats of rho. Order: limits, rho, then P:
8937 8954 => 7.2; 1392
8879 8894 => 7.1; 1254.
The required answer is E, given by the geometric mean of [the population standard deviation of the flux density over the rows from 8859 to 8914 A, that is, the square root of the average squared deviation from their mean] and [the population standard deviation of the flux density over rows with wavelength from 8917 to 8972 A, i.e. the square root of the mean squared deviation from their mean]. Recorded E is 0.86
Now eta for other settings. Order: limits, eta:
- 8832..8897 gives 163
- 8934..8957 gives 163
